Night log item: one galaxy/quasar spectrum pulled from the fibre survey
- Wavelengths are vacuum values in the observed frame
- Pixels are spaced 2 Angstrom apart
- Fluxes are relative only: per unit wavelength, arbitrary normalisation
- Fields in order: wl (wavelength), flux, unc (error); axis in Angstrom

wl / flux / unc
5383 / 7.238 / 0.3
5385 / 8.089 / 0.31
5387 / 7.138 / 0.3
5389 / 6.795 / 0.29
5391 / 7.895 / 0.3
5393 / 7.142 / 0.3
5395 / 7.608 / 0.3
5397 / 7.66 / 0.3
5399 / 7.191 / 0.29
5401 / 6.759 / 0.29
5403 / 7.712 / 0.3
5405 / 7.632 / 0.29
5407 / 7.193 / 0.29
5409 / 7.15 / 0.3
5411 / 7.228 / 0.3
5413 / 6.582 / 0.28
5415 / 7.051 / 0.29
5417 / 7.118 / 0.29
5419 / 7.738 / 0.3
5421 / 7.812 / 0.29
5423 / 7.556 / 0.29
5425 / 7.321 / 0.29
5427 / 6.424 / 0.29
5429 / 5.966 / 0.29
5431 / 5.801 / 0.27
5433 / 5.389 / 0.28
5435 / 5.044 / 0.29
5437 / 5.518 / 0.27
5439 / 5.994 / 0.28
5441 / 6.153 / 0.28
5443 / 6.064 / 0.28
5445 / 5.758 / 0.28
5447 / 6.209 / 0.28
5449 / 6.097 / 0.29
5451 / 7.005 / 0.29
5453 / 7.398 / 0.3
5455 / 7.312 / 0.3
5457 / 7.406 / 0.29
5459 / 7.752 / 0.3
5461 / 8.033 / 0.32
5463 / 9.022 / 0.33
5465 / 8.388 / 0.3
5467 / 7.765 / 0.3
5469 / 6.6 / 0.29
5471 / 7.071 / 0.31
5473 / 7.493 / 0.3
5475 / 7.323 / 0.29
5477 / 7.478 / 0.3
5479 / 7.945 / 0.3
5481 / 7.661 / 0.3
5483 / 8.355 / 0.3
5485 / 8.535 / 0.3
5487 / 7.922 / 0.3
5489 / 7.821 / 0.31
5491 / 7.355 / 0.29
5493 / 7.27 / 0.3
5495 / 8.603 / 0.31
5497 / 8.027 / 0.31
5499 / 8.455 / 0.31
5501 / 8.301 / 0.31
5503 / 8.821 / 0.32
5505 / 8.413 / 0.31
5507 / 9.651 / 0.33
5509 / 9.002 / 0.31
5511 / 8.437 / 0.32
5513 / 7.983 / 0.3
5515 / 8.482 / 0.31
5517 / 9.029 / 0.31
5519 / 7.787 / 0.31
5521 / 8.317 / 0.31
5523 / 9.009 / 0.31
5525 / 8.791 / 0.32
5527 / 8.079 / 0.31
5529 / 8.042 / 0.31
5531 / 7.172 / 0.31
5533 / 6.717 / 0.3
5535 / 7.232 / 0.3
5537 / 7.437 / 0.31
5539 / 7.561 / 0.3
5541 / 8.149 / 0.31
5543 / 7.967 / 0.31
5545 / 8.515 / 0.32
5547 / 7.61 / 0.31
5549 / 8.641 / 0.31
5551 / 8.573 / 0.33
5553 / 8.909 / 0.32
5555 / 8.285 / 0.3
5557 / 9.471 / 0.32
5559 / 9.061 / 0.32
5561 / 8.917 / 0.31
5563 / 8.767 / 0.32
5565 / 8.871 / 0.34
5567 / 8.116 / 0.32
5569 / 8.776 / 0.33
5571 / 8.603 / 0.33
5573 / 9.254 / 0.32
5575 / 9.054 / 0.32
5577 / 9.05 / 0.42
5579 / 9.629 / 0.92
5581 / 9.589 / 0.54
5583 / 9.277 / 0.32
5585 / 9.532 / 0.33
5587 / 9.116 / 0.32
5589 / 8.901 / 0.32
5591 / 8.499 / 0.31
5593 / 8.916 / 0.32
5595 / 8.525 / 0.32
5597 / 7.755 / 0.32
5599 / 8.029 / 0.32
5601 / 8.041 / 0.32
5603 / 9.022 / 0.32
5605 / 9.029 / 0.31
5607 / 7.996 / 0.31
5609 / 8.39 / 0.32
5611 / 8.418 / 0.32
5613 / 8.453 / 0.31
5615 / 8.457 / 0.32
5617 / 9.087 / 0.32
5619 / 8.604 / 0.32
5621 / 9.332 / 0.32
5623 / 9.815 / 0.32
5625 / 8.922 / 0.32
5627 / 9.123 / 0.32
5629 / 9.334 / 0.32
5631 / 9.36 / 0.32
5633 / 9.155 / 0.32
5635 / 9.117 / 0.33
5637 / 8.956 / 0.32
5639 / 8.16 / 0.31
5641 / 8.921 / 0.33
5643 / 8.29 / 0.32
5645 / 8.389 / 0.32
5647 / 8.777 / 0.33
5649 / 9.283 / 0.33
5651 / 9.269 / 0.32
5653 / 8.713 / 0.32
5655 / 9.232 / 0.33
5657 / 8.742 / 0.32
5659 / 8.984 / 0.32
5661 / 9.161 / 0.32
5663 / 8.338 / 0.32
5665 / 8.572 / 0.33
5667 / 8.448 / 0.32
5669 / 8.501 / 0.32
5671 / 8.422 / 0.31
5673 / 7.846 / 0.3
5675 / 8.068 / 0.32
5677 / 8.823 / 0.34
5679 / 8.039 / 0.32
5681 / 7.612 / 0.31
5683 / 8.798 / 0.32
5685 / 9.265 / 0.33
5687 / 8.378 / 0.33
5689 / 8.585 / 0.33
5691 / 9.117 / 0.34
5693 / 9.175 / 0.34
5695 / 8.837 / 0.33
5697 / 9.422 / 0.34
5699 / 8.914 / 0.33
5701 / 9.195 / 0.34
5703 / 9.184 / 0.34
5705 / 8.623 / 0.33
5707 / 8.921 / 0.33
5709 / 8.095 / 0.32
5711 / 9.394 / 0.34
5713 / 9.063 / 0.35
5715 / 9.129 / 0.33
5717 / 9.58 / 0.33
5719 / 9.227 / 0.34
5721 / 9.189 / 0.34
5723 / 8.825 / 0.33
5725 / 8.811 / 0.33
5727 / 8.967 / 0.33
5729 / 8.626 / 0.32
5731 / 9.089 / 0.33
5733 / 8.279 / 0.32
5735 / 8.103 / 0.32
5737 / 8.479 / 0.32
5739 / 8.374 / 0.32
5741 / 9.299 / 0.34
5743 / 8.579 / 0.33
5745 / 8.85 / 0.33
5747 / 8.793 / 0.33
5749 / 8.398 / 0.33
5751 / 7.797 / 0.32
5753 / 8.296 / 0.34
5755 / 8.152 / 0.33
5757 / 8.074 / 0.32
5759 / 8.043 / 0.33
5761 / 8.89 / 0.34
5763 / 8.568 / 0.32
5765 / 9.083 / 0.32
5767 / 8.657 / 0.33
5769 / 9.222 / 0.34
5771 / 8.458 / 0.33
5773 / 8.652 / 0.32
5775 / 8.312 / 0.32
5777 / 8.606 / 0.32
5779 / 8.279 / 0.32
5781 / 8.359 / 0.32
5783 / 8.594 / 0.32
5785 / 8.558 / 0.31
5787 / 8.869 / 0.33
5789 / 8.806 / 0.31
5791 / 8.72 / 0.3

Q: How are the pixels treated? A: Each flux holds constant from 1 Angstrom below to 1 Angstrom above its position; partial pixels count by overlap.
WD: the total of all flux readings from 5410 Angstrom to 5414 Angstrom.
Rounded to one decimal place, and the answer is 13.8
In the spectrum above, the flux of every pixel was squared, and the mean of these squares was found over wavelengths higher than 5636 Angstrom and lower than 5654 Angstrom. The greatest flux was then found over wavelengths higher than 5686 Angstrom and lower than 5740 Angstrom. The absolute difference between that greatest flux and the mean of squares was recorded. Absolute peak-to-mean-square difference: 67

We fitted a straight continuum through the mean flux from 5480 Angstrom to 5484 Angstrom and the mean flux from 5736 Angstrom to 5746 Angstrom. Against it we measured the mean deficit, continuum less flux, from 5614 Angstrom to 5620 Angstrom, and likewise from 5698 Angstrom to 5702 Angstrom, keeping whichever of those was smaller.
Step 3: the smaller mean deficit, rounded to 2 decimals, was -0.45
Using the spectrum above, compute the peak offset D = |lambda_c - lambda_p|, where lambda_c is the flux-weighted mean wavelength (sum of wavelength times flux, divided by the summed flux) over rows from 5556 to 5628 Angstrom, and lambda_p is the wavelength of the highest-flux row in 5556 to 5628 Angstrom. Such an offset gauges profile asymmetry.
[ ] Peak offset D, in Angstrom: 31.2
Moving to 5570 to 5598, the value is 4.8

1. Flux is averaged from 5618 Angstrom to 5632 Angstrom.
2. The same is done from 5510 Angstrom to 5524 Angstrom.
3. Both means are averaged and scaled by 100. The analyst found 882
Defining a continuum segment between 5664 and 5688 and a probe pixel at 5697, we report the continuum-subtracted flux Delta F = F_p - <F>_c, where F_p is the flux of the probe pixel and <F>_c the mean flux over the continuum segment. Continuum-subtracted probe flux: 1.0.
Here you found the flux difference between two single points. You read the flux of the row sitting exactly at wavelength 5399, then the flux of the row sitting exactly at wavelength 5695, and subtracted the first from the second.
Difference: 1.6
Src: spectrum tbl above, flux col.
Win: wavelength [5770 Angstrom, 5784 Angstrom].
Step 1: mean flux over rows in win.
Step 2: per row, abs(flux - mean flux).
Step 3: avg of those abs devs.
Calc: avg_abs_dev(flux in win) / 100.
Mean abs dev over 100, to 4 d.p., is 0.0013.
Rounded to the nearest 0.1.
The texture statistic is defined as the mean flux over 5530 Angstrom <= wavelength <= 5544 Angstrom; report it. 7.5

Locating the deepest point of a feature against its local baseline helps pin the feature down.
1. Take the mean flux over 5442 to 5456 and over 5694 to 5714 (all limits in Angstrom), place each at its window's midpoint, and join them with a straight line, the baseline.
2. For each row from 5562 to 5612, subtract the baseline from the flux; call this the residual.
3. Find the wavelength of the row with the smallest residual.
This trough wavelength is 5597 Angstrom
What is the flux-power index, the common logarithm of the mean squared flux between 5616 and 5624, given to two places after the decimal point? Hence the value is 1.93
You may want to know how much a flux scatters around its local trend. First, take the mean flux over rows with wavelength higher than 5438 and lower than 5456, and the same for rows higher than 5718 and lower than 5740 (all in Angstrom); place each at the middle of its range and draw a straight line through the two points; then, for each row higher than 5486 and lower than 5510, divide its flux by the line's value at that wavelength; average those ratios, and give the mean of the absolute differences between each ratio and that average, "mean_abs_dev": 0.069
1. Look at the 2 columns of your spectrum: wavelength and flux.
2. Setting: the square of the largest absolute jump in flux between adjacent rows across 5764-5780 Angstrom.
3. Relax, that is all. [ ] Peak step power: 0.6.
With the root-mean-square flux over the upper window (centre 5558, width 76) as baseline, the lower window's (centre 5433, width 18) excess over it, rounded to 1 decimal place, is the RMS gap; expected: -2.6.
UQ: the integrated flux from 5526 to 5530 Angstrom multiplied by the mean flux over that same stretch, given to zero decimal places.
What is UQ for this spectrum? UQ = 260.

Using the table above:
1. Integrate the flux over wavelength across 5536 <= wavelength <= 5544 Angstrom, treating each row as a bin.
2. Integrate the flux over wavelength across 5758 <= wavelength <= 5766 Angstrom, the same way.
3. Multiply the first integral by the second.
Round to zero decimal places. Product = 4304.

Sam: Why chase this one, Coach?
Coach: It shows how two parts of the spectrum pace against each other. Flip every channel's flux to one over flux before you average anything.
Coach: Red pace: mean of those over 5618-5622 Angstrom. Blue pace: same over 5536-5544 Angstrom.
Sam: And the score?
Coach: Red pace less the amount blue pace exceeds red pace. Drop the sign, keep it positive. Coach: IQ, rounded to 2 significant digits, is 0.095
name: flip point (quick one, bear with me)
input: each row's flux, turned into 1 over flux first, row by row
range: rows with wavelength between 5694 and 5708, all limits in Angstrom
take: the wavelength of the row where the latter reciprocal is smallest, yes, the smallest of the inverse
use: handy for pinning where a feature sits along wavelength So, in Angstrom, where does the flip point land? 5697 Angstrom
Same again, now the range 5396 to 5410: 5403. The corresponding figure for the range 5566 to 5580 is 5579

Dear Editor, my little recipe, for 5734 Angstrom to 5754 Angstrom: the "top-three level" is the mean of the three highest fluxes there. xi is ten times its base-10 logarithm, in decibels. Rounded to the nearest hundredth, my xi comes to 9.53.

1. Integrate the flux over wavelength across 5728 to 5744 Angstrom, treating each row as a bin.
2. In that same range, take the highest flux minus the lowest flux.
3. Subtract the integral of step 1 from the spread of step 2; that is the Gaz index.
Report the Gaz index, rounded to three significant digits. -136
